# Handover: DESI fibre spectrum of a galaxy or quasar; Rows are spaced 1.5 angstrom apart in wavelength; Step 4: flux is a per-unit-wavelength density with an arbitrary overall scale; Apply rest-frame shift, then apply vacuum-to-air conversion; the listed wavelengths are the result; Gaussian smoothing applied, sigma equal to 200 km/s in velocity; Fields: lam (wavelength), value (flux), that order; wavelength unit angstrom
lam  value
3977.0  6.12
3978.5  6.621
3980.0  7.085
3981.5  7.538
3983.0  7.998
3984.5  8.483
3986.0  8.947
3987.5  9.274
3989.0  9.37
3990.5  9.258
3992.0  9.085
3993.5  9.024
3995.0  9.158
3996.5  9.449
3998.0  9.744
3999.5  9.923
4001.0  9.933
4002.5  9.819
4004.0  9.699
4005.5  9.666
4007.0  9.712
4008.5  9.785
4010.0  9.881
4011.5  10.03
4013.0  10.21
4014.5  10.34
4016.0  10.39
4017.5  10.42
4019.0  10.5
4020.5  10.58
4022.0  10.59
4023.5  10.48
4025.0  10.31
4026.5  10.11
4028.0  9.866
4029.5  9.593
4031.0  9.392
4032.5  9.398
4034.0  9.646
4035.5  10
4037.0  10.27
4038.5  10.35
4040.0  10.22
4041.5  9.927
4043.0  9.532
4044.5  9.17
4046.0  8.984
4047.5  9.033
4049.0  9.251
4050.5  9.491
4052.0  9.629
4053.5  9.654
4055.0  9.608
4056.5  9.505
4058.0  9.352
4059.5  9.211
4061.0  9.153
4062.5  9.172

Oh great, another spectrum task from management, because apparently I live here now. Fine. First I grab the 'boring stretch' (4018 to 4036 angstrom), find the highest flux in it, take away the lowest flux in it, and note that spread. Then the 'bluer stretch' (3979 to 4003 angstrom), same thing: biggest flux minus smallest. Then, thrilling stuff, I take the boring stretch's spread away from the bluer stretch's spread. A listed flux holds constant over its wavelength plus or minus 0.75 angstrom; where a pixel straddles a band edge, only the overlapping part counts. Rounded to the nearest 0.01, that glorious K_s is 1.65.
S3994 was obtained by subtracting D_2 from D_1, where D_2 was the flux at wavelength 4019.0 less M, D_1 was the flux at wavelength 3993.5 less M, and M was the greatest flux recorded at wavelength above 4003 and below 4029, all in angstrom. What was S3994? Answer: -1.5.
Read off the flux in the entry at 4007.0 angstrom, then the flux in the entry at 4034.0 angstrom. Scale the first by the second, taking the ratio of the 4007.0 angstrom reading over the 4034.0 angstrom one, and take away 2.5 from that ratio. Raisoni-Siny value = -1.49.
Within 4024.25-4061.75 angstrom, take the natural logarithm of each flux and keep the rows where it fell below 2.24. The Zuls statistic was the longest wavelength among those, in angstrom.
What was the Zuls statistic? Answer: 4061.0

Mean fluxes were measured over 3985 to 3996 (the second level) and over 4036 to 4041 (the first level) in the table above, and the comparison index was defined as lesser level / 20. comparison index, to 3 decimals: 0.458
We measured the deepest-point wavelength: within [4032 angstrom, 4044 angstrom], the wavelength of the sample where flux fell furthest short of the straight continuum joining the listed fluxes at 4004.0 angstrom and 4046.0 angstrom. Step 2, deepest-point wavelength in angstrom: 4032.5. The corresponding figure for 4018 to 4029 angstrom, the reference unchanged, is 4028.0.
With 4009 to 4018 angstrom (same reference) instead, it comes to 4010.0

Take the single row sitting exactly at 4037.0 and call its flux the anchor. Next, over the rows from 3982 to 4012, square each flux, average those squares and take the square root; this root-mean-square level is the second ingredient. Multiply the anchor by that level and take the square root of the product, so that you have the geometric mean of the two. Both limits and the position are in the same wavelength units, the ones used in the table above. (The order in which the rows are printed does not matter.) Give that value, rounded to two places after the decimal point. 9.84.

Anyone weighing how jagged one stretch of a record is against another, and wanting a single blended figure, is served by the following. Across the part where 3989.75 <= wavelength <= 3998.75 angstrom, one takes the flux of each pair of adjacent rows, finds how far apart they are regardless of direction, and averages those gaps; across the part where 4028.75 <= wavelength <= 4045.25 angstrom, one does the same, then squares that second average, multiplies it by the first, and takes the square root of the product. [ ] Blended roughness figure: 0.102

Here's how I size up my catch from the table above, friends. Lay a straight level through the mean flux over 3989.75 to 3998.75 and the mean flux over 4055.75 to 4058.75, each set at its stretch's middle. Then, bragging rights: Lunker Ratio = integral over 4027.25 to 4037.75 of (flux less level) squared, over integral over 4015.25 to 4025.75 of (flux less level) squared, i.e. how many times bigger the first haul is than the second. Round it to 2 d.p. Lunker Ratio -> 0.17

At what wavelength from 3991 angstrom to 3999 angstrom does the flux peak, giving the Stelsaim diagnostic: 3998.0 angstrom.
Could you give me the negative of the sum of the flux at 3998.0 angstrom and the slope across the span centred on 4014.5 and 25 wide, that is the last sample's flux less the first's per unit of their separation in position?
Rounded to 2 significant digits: -9.8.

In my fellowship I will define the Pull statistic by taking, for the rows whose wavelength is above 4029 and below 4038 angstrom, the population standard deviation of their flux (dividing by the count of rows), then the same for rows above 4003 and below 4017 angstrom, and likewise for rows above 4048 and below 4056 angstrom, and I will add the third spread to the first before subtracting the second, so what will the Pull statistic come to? 0.20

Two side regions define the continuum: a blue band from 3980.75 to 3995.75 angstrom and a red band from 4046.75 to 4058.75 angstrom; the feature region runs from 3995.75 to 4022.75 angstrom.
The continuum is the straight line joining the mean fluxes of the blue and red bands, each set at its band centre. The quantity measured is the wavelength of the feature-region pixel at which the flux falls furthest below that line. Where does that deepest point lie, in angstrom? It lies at 3996.5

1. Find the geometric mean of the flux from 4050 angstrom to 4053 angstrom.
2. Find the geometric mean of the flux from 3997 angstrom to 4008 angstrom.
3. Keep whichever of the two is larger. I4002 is 9.8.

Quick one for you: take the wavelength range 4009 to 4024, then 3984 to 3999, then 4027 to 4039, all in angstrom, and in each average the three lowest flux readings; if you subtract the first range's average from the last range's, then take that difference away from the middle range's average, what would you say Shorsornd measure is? 9.4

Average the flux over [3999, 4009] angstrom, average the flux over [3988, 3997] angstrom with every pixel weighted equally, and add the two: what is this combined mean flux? 19.0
